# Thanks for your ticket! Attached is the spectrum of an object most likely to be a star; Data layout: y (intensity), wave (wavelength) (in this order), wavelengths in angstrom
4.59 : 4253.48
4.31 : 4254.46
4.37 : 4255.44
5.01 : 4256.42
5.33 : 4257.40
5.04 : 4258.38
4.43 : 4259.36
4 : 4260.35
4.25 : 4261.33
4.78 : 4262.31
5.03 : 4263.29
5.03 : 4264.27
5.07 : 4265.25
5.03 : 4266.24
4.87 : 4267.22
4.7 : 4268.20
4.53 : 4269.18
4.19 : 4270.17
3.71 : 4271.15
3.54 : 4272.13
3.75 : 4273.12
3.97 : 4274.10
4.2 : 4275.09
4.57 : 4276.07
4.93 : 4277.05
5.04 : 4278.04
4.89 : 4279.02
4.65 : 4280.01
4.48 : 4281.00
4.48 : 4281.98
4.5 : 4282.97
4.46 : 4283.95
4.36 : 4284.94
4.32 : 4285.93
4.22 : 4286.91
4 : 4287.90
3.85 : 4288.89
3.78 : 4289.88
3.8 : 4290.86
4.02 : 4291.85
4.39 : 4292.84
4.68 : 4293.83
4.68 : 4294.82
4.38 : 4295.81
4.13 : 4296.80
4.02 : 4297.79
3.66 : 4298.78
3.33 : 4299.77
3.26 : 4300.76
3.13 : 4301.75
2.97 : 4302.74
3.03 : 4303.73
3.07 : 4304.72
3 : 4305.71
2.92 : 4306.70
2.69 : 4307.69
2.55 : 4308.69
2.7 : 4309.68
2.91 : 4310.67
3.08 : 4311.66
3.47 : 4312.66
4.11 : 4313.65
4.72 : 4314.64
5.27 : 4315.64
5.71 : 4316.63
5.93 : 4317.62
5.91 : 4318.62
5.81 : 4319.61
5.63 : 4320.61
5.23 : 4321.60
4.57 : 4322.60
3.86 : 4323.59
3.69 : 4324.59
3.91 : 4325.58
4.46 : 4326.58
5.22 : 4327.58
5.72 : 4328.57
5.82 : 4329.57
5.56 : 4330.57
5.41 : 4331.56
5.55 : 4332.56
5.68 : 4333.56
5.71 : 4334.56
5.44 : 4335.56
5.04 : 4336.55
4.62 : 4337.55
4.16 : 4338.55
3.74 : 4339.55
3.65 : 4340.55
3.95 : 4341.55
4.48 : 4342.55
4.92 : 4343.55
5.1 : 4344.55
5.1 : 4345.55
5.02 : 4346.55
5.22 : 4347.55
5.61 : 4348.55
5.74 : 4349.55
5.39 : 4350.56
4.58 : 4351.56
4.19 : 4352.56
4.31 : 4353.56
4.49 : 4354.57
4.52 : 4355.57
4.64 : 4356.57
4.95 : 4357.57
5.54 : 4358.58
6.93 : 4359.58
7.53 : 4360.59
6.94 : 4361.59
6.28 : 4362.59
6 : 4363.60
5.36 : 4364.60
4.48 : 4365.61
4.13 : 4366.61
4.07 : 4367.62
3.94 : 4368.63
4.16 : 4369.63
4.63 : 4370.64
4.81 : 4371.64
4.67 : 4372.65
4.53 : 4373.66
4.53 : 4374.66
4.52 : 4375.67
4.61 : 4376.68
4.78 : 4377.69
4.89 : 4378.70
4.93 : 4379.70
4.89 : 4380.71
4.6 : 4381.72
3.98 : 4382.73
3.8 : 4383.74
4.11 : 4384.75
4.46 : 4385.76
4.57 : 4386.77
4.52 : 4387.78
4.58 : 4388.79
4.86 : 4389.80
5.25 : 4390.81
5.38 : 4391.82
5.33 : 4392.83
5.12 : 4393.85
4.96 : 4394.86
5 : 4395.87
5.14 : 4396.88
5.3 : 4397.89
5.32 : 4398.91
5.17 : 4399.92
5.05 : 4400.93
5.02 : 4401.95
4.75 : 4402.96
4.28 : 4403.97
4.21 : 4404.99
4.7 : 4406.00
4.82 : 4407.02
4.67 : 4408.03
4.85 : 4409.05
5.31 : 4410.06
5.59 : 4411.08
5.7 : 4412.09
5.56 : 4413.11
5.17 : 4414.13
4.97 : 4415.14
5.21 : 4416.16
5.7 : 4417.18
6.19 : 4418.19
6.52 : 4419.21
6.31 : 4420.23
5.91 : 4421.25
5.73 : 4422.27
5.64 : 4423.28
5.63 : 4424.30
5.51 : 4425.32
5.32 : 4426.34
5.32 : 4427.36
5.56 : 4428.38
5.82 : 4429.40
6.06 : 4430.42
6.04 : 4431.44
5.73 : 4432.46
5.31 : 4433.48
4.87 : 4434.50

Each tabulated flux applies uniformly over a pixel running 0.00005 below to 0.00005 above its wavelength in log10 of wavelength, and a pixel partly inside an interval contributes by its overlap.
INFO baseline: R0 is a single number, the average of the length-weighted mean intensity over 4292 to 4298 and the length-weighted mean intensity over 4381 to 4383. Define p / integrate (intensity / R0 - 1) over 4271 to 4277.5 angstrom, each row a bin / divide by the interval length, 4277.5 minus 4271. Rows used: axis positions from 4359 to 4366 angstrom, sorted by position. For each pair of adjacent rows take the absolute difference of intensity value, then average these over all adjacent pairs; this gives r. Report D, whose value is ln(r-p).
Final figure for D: -0.4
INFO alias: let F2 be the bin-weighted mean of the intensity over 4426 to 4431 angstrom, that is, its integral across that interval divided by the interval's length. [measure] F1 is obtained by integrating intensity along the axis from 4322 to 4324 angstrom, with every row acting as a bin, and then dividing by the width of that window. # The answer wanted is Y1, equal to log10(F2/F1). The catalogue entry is 0.119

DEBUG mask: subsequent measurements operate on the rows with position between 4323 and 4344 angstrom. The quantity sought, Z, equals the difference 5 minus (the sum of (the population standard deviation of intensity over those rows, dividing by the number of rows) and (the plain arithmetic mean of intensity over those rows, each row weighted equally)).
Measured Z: -0.6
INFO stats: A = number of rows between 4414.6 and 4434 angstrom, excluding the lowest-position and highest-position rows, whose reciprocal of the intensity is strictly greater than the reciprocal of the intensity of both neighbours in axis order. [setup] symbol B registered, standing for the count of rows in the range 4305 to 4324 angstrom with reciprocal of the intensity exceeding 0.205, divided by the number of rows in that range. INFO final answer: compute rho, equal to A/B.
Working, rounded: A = 0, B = 0.63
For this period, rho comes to 0.0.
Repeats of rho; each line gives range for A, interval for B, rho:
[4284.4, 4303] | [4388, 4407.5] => 2.7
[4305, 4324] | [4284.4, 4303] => 1.0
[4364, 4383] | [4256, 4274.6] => 3.2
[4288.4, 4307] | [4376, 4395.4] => 3.5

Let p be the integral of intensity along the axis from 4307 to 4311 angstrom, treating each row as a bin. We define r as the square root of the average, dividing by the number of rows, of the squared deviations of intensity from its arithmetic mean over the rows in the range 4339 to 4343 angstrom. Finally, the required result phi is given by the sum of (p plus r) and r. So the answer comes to 11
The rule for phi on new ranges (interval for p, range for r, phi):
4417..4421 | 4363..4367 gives 26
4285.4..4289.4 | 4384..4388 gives 17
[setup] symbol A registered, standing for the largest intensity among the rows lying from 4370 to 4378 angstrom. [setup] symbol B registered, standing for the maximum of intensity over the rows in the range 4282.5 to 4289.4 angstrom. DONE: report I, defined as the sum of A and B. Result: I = 9.3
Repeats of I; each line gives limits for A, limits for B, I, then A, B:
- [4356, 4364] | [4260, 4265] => 12.6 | 7.53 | 5.03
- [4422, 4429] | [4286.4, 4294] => 10.4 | 5.73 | 4.68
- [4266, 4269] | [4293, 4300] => 9.7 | 5.03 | 4.68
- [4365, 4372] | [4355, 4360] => 11.7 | 4.81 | 6.93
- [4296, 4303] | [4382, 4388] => 8.7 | 4.13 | 4.57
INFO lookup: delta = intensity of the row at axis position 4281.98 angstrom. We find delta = 4.48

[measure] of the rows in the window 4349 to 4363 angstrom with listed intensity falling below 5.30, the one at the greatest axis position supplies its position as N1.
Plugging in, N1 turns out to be 4357.57 angstrom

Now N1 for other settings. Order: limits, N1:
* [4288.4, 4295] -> 4294.82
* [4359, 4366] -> 4365.61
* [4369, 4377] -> 4376.68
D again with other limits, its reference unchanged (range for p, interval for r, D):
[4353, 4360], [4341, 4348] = -2.4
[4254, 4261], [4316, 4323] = -1.6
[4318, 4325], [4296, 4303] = -2.9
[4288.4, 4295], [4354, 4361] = -0.6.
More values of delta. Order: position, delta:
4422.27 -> 5.73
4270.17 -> 4.19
